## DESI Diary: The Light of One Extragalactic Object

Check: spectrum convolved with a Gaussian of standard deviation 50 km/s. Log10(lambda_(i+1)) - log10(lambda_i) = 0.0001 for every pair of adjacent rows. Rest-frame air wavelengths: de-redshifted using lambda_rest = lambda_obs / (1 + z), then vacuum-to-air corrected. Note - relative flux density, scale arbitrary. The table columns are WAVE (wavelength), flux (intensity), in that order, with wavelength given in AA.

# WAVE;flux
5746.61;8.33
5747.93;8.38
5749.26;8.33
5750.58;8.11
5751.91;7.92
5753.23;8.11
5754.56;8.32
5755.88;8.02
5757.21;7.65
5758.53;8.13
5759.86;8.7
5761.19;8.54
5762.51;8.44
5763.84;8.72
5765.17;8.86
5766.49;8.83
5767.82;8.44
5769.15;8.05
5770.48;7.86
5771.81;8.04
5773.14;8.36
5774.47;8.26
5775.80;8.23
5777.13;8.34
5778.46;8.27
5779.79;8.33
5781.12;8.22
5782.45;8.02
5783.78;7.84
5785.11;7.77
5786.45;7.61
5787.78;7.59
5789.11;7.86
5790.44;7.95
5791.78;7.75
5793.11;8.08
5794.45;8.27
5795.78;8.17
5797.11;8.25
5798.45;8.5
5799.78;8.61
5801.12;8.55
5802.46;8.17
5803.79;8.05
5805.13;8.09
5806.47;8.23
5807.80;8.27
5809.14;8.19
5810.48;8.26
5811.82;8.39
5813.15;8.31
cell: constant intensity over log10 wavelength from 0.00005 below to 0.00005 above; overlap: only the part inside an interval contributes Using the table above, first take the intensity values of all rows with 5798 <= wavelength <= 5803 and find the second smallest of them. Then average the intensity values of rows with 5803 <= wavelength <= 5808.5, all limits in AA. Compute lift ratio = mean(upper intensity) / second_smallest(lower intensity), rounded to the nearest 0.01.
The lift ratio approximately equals 0.96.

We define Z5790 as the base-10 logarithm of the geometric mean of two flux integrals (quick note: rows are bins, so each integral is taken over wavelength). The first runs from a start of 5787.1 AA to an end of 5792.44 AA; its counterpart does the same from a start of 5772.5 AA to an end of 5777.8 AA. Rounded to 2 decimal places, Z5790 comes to 1.63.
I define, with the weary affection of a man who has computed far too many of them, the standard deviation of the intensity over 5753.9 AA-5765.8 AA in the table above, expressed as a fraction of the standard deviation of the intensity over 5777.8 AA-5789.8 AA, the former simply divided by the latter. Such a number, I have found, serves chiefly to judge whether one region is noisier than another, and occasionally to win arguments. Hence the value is 1.4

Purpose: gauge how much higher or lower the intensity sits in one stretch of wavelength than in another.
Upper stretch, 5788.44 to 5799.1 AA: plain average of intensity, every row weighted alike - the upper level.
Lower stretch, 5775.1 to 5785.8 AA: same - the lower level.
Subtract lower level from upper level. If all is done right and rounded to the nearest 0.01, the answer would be -0.02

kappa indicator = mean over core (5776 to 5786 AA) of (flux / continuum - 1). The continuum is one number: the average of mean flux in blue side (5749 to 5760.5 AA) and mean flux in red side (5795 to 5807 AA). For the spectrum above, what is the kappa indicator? -0.01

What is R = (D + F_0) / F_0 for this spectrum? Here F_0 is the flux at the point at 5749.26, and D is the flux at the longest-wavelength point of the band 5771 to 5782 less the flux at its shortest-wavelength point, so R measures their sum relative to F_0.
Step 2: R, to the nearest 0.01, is 1.02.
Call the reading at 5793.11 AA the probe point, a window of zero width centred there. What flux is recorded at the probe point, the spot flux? 8.08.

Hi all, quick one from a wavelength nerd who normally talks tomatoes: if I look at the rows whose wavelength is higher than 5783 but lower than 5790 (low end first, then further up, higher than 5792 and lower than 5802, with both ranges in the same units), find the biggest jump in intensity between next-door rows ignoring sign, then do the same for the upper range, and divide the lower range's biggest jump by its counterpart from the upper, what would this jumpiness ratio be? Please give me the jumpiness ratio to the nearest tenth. 1.1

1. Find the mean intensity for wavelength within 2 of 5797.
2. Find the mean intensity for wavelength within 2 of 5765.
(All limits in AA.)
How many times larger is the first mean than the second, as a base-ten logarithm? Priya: -0.025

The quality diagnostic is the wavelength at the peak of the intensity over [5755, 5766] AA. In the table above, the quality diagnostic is 5765.17 AA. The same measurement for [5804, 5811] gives 5807.80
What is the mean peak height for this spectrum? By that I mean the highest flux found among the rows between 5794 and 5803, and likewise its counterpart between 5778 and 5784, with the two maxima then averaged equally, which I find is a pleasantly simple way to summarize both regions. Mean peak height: 8.47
